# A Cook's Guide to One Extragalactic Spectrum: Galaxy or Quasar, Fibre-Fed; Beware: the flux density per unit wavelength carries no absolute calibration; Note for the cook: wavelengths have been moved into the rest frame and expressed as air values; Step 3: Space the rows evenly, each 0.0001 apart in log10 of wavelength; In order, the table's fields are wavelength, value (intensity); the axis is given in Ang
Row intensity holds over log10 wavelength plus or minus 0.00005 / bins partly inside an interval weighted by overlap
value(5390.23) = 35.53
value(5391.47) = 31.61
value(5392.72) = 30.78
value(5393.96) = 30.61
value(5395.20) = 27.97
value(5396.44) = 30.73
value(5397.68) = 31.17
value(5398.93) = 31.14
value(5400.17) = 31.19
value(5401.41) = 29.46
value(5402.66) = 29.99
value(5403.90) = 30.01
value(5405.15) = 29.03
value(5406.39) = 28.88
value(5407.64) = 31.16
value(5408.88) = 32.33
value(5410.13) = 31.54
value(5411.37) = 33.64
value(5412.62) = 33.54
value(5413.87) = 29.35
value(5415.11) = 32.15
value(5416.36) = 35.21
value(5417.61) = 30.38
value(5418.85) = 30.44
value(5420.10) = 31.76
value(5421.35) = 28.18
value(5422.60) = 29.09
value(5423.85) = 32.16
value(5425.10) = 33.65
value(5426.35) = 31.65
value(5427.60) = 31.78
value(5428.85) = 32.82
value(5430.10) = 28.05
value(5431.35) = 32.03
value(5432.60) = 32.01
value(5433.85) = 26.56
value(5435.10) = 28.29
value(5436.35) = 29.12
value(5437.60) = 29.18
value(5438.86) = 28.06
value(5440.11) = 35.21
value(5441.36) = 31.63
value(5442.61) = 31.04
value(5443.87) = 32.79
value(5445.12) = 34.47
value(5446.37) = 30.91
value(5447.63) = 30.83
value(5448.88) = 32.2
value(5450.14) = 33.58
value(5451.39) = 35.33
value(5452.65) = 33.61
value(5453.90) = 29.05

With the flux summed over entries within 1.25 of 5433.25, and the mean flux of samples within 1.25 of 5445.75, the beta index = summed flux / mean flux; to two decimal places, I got 1.79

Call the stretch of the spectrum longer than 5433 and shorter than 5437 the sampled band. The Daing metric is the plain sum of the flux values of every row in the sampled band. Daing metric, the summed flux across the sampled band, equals 84.0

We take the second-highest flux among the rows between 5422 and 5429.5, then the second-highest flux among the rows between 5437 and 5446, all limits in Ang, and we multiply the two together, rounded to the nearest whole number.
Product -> 1131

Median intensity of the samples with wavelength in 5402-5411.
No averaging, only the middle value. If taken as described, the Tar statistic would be 30.0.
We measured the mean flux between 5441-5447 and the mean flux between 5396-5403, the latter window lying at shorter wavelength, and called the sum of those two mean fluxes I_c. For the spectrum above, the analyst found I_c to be 62.8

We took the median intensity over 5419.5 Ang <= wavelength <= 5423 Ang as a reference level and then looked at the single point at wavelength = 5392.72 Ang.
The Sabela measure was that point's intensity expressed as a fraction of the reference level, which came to 1.06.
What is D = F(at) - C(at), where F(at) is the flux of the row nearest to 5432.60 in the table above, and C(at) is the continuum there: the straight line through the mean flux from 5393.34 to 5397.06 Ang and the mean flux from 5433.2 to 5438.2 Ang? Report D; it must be 3.6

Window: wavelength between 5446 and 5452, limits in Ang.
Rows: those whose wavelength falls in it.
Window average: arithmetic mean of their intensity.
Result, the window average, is 32.6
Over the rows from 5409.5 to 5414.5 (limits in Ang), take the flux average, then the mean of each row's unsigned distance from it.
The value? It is 1.6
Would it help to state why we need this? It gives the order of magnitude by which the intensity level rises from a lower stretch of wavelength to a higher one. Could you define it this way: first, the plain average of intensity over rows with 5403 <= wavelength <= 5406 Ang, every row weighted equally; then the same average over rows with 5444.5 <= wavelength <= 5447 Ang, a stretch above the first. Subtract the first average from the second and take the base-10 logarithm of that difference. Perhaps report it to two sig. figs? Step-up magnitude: 0.50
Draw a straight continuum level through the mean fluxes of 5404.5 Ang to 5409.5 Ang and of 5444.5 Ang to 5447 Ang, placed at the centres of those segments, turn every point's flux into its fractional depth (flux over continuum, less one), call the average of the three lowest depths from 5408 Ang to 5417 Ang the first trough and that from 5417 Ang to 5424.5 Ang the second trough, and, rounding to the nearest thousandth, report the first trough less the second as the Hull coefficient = 0.072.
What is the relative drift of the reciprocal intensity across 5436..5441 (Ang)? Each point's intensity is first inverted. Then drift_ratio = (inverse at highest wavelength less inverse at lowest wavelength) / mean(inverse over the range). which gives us -0.18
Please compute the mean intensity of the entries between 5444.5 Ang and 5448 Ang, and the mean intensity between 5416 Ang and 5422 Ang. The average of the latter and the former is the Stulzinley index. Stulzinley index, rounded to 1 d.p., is 31.6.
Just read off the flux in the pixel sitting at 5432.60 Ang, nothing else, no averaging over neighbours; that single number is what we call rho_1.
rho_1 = 32.01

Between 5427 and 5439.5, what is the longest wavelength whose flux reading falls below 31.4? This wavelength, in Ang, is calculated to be 5438.86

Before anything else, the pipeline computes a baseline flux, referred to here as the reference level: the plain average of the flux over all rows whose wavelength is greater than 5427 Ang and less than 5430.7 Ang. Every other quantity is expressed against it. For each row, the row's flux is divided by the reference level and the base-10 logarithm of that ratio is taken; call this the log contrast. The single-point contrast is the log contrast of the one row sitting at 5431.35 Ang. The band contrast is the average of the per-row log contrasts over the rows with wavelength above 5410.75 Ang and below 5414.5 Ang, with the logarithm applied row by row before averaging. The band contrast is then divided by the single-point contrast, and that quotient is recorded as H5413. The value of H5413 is 1.1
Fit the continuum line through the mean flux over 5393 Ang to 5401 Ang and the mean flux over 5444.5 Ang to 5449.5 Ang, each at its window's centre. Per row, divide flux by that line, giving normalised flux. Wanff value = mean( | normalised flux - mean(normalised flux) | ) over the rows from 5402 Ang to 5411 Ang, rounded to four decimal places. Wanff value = 0.0327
